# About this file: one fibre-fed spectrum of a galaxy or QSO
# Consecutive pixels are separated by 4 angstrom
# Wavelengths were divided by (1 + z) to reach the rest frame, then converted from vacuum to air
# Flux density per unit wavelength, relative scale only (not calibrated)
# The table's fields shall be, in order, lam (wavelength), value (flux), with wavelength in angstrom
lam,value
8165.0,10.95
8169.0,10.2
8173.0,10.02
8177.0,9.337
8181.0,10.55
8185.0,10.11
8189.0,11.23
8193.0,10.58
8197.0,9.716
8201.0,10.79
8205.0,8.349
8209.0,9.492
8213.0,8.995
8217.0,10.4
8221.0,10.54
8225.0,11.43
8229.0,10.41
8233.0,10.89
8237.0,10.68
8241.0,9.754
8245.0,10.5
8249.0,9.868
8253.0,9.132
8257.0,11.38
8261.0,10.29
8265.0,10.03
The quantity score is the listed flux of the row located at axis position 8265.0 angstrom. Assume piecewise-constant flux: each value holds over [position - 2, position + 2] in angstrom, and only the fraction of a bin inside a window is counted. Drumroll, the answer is 10.03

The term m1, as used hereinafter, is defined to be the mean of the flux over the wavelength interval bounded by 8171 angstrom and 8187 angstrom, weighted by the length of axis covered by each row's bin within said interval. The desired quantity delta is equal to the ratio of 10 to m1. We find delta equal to 1.00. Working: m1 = 10.0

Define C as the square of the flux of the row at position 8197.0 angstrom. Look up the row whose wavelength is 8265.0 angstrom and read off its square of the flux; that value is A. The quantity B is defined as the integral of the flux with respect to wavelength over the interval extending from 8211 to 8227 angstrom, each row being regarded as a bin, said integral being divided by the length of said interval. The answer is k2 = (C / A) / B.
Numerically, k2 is 0.091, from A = 101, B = 10.3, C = 94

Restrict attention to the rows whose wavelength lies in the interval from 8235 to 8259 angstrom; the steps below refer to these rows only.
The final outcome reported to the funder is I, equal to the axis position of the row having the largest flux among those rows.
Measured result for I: 8257.0 angstrom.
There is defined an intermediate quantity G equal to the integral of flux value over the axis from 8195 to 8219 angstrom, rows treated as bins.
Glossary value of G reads 231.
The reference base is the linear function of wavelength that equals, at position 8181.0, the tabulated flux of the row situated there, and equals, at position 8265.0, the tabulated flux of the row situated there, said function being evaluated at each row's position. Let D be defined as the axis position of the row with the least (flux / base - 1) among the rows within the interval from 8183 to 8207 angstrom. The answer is 8205.0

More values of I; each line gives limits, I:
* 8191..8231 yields 8225.0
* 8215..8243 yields 8225.0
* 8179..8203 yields 8189.0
